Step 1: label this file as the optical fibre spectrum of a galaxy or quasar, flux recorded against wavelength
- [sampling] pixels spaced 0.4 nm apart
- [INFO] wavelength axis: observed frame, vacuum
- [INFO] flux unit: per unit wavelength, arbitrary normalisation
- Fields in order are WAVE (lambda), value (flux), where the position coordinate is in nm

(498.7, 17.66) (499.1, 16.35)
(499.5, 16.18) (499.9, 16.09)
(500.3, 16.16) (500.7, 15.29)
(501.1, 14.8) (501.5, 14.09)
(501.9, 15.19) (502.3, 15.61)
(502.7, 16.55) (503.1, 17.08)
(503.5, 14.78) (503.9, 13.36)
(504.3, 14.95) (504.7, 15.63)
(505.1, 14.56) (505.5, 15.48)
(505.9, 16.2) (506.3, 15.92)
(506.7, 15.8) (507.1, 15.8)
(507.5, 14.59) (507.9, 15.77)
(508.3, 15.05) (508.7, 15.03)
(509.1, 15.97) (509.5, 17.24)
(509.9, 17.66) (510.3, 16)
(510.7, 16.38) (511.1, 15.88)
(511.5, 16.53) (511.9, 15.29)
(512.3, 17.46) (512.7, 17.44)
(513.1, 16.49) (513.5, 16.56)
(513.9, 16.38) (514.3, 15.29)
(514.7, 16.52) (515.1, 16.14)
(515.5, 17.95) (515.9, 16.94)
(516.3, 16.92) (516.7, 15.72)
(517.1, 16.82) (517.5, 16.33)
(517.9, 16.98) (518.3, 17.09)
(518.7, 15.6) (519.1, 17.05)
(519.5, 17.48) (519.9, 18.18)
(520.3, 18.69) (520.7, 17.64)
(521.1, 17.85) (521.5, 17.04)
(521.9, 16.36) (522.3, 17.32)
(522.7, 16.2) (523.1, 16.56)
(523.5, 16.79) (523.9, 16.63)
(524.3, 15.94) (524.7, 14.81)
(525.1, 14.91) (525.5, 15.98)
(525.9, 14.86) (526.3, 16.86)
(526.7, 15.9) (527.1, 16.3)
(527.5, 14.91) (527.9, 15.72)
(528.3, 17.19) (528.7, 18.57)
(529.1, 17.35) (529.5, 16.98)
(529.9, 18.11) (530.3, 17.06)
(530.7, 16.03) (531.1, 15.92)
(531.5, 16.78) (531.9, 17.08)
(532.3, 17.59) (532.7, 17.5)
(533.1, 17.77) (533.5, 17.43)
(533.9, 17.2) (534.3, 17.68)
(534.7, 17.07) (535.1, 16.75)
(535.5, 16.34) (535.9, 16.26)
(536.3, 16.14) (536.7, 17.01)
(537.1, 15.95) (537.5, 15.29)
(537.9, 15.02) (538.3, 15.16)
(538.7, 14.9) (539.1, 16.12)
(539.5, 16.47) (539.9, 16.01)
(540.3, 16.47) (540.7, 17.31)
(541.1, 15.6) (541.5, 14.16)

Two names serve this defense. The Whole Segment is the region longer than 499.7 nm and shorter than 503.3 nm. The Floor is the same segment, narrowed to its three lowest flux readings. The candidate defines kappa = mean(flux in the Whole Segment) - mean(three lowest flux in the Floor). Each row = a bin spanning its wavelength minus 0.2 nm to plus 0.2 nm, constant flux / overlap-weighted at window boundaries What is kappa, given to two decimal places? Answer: 0.96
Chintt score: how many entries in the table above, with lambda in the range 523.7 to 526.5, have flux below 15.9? 3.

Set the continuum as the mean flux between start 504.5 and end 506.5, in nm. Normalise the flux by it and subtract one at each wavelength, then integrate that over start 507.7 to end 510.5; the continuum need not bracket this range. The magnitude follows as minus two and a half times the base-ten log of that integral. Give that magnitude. 2.5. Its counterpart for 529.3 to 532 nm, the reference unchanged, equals 1.6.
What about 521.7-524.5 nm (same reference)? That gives 1.9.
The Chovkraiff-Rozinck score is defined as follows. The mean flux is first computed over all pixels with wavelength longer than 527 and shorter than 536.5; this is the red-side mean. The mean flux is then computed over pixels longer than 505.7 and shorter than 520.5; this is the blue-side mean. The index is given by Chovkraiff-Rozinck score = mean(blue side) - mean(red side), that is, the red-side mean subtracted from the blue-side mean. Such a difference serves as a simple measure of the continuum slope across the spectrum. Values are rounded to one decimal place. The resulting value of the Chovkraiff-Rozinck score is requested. -0.4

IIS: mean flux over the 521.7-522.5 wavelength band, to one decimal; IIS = 16.8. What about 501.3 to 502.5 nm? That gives 15.0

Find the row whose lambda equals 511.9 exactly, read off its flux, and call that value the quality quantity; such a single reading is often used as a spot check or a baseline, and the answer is 15.29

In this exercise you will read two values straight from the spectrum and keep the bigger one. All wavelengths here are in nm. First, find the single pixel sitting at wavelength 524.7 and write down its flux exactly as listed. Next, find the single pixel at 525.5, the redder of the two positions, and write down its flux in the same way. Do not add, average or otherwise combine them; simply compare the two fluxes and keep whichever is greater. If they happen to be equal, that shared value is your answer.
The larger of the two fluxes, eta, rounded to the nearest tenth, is 16.0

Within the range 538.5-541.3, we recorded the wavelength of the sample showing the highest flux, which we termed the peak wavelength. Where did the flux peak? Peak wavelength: 540.7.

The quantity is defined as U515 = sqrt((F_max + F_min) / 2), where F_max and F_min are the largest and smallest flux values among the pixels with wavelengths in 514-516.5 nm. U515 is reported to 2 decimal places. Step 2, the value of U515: 4.08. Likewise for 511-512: 3.99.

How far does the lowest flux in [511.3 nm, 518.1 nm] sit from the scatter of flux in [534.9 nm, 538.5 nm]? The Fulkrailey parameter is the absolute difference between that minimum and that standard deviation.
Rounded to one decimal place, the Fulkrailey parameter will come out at 14.6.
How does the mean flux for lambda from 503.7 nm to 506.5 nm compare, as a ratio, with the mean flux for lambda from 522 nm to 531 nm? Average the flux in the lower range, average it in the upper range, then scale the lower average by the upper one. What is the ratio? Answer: 0.924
